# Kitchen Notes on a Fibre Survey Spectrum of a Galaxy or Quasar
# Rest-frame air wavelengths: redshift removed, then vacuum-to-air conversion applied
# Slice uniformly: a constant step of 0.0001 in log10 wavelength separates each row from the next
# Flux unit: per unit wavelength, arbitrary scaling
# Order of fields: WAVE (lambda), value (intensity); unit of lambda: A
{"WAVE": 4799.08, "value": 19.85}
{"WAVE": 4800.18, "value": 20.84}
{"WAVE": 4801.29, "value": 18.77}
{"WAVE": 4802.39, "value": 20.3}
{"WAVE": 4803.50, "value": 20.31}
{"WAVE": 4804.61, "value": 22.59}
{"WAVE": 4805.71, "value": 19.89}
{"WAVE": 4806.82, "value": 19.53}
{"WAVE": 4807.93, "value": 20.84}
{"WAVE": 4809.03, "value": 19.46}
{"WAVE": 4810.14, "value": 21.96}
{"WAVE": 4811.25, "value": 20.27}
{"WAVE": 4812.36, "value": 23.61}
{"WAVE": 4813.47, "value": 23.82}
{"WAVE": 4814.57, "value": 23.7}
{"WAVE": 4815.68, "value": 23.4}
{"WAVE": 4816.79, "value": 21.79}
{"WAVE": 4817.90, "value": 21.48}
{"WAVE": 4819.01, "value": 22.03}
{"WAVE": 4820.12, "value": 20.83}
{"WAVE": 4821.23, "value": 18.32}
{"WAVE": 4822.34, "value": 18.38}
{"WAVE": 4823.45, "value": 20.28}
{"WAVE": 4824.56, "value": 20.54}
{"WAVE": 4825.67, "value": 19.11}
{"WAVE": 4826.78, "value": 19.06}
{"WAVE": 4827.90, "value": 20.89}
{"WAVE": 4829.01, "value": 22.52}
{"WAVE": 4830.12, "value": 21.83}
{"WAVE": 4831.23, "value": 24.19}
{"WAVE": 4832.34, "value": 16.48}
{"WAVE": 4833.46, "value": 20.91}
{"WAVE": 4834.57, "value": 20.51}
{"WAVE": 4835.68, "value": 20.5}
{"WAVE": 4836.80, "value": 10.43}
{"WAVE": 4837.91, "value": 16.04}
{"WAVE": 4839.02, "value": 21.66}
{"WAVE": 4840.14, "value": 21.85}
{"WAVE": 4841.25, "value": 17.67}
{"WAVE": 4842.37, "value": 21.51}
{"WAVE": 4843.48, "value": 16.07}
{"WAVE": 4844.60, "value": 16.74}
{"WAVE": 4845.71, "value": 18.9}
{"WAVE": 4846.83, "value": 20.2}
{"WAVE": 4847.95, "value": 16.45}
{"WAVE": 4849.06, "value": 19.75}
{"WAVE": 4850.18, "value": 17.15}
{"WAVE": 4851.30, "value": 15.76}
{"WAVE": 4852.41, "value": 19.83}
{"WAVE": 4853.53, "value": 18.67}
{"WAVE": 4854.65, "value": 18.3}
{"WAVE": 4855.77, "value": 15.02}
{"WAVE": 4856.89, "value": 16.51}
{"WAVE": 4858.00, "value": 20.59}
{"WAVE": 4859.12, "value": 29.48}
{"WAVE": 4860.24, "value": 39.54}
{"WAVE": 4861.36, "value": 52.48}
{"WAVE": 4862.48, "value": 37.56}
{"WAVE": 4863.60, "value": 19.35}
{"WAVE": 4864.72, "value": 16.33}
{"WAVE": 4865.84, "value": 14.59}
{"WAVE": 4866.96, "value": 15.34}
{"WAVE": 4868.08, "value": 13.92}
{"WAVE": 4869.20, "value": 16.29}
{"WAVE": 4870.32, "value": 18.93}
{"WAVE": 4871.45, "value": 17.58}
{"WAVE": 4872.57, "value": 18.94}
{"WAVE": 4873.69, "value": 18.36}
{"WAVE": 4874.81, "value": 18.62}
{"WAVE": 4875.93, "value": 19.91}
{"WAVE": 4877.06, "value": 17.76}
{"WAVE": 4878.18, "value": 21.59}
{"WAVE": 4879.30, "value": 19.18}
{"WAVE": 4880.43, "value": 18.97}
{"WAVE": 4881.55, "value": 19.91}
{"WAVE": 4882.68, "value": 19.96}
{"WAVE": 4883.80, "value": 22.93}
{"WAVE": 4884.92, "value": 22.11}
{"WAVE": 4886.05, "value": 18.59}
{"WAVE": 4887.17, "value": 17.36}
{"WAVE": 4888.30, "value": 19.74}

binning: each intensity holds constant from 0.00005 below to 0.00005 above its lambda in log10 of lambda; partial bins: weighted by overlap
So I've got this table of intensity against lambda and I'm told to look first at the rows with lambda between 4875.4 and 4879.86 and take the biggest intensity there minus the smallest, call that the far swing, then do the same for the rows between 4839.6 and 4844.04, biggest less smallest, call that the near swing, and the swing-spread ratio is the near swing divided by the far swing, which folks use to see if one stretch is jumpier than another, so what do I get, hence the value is 1.51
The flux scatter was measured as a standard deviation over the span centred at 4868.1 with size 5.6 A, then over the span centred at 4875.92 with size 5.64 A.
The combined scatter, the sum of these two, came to 3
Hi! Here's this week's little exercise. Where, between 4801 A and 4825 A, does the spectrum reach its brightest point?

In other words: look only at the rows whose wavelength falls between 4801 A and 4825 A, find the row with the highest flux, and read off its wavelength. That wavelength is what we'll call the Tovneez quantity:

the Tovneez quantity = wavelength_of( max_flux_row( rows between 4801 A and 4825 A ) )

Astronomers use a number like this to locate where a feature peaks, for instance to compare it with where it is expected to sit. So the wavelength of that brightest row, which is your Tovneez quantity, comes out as 4813.47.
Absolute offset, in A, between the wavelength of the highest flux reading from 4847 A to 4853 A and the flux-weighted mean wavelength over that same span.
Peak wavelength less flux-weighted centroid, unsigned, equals 2.2 A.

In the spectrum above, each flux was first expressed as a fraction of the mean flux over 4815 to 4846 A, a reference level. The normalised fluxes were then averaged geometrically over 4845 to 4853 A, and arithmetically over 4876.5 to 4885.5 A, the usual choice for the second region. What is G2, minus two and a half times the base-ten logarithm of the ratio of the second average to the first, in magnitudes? -0.12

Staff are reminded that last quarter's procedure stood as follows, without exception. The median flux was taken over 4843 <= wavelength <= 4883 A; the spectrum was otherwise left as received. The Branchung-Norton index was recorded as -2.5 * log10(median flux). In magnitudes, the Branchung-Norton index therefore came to -3.18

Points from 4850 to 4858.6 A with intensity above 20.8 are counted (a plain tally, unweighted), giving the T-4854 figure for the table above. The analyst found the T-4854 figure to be 0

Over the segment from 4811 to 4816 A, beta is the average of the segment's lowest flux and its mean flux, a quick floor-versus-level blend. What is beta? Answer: 22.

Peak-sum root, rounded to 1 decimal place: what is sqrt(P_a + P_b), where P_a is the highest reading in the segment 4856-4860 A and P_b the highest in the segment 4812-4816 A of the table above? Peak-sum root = 7.3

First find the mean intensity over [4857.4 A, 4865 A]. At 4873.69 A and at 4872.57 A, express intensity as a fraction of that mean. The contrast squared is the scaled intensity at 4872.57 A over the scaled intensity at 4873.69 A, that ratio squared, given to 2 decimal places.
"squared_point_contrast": 1.06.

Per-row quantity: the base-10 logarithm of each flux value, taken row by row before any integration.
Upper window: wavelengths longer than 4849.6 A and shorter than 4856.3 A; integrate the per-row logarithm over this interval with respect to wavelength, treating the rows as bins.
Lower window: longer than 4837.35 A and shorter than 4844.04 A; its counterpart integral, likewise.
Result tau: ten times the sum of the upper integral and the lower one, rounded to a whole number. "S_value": 169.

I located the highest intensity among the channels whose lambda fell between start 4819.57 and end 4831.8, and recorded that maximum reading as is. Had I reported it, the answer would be 24.19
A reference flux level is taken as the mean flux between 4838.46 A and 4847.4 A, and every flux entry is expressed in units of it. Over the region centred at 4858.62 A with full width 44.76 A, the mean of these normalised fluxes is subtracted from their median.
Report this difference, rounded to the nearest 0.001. -0.075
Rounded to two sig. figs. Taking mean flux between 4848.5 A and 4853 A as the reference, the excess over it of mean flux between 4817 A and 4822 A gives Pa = 2.5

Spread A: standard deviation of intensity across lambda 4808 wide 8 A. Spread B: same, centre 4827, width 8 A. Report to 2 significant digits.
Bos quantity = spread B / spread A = 1.1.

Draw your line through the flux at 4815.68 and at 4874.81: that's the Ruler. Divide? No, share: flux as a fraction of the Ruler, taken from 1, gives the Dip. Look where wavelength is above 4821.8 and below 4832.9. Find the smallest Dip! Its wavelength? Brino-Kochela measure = 4831.23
